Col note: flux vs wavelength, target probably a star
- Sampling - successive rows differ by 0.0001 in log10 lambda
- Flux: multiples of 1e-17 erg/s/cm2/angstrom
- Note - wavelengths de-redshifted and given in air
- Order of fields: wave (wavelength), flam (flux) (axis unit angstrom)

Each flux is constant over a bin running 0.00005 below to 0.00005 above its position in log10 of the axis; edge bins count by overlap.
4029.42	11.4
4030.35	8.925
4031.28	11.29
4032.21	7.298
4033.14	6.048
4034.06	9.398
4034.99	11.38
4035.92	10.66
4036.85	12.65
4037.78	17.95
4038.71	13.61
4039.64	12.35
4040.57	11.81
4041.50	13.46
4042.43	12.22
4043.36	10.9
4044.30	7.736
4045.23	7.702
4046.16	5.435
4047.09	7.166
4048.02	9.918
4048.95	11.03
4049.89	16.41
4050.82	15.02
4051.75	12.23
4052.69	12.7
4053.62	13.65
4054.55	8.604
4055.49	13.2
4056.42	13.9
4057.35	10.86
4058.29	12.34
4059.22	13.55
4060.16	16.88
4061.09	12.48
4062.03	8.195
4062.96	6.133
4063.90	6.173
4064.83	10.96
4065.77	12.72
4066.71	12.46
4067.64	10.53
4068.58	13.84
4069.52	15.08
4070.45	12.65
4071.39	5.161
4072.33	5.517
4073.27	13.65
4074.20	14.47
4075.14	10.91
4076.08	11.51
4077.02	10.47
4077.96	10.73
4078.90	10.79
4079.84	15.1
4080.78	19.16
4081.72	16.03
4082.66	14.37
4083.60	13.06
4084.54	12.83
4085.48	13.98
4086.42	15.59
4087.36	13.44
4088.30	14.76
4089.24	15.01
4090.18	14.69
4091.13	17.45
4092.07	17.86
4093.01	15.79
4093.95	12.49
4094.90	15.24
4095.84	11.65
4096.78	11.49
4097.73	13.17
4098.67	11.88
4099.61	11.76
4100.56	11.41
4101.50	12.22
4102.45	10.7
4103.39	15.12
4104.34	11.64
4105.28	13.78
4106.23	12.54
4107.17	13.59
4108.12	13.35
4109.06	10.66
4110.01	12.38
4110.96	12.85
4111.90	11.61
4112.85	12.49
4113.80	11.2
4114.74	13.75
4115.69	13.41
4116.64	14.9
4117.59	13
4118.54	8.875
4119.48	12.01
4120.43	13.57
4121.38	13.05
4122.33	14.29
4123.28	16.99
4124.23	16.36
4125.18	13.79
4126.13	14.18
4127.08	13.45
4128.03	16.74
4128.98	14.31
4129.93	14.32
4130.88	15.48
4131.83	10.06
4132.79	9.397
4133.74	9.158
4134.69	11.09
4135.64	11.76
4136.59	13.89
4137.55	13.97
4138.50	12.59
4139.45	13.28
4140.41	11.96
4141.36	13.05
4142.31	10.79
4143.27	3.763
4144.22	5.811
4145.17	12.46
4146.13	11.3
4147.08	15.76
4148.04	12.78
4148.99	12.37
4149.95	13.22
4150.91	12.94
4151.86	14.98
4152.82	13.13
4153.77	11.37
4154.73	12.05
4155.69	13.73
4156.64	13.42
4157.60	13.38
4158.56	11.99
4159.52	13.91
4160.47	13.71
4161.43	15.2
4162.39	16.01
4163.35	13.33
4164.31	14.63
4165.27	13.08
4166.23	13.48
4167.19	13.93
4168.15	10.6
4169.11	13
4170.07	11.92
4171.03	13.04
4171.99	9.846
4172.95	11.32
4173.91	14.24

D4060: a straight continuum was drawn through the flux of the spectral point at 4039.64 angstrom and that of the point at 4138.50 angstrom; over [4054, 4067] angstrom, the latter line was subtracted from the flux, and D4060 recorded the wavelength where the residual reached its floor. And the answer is 4062.96 angstrom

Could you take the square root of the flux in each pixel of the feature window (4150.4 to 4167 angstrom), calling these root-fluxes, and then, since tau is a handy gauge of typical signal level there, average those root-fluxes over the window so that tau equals 3.68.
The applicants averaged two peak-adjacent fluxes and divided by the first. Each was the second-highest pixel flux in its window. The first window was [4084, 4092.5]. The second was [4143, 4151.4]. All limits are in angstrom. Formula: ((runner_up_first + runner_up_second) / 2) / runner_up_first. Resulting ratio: 0.88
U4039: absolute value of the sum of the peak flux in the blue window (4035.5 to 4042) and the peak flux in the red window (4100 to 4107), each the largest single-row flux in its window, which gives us 33.1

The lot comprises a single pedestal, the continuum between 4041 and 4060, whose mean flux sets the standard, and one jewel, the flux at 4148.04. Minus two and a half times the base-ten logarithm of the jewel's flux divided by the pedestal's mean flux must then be -0.12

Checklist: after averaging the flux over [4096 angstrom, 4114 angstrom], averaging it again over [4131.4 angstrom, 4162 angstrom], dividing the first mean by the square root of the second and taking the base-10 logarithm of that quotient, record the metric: 0.548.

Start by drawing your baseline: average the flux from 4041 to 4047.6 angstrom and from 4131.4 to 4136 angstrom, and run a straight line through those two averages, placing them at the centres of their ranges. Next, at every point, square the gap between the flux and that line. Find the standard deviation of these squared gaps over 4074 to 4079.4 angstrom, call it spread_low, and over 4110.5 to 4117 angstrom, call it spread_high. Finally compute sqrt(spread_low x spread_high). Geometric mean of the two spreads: 8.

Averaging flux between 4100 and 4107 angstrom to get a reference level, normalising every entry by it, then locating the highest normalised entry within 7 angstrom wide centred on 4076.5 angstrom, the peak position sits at 4079.84 angstrom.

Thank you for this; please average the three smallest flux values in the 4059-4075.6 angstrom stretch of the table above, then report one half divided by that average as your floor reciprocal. 0.0892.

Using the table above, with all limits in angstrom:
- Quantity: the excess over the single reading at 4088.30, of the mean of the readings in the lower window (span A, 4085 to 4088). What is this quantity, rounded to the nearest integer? 0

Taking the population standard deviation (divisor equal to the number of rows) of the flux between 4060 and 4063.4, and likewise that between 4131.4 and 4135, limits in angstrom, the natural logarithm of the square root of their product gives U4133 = 0.6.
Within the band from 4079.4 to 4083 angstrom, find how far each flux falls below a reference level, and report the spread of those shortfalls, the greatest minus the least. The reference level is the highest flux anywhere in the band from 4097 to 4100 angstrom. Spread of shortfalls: 4.8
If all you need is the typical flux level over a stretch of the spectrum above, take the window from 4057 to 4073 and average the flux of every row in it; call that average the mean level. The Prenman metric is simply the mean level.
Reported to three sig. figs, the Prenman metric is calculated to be 10.9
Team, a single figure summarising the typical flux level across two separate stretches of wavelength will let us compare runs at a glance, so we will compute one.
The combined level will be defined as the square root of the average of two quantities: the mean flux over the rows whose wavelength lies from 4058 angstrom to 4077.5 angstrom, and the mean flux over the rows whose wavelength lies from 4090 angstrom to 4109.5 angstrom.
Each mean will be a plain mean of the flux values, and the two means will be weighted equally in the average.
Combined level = 3.50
